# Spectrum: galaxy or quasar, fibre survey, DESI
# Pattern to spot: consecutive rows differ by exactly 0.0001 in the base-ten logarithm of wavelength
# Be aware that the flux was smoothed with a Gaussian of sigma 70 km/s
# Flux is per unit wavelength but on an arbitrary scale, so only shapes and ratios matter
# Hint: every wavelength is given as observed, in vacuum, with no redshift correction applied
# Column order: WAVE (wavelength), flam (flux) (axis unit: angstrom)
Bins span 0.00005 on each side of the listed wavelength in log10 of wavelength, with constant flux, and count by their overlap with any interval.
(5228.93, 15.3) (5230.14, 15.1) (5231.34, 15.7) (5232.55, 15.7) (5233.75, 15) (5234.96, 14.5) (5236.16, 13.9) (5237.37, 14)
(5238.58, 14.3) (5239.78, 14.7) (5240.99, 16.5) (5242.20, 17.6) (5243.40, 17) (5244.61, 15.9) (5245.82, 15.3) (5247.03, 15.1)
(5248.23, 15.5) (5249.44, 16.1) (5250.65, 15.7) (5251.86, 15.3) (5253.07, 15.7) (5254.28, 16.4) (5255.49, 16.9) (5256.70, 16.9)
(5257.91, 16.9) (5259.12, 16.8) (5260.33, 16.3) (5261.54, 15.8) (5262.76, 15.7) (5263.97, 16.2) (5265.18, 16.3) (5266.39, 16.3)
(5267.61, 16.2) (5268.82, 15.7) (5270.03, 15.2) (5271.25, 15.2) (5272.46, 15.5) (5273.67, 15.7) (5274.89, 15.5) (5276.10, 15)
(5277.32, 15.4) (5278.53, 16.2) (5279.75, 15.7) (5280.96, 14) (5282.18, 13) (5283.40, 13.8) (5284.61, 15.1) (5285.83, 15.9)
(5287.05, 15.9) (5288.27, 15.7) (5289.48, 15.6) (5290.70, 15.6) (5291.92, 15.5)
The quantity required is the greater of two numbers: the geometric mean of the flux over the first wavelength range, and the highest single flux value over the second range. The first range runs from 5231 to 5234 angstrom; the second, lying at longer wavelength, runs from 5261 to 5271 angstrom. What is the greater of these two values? 16.3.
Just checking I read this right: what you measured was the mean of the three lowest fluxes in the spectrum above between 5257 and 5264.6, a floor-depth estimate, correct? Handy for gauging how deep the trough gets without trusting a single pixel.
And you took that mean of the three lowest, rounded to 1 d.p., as 15.9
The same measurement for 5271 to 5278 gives 15.2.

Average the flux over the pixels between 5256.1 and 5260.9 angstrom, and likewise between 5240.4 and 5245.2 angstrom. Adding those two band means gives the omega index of 33.5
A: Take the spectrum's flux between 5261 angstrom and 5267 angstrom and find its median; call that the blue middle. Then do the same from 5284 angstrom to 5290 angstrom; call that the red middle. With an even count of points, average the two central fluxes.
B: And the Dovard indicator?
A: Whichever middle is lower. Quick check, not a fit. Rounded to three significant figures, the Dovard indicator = 15.7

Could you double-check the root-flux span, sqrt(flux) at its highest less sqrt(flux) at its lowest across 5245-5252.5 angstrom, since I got 0.127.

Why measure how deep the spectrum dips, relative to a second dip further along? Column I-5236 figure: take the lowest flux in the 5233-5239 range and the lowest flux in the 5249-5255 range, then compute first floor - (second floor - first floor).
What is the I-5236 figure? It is 12.5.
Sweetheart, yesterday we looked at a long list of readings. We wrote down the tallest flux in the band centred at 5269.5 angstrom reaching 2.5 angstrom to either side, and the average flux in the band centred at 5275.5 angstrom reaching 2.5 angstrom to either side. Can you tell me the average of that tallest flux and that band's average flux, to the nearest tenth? 15.8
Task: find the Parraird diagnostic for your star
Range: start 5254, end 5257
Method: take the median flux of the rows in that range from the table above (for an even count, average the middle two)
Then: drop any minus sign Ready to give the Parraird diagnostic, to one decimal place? 16.9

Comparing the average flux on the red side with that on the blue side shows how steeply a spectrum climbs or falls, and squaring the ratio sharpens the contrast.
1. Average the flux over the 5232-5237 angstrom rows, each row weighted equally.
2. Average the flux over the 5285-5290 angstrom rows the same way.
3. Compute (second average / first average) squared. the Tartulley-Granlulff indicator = 1.14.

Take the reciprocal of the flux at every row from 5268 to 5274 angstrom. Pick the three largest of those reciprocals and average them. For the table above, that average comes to 0.0654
